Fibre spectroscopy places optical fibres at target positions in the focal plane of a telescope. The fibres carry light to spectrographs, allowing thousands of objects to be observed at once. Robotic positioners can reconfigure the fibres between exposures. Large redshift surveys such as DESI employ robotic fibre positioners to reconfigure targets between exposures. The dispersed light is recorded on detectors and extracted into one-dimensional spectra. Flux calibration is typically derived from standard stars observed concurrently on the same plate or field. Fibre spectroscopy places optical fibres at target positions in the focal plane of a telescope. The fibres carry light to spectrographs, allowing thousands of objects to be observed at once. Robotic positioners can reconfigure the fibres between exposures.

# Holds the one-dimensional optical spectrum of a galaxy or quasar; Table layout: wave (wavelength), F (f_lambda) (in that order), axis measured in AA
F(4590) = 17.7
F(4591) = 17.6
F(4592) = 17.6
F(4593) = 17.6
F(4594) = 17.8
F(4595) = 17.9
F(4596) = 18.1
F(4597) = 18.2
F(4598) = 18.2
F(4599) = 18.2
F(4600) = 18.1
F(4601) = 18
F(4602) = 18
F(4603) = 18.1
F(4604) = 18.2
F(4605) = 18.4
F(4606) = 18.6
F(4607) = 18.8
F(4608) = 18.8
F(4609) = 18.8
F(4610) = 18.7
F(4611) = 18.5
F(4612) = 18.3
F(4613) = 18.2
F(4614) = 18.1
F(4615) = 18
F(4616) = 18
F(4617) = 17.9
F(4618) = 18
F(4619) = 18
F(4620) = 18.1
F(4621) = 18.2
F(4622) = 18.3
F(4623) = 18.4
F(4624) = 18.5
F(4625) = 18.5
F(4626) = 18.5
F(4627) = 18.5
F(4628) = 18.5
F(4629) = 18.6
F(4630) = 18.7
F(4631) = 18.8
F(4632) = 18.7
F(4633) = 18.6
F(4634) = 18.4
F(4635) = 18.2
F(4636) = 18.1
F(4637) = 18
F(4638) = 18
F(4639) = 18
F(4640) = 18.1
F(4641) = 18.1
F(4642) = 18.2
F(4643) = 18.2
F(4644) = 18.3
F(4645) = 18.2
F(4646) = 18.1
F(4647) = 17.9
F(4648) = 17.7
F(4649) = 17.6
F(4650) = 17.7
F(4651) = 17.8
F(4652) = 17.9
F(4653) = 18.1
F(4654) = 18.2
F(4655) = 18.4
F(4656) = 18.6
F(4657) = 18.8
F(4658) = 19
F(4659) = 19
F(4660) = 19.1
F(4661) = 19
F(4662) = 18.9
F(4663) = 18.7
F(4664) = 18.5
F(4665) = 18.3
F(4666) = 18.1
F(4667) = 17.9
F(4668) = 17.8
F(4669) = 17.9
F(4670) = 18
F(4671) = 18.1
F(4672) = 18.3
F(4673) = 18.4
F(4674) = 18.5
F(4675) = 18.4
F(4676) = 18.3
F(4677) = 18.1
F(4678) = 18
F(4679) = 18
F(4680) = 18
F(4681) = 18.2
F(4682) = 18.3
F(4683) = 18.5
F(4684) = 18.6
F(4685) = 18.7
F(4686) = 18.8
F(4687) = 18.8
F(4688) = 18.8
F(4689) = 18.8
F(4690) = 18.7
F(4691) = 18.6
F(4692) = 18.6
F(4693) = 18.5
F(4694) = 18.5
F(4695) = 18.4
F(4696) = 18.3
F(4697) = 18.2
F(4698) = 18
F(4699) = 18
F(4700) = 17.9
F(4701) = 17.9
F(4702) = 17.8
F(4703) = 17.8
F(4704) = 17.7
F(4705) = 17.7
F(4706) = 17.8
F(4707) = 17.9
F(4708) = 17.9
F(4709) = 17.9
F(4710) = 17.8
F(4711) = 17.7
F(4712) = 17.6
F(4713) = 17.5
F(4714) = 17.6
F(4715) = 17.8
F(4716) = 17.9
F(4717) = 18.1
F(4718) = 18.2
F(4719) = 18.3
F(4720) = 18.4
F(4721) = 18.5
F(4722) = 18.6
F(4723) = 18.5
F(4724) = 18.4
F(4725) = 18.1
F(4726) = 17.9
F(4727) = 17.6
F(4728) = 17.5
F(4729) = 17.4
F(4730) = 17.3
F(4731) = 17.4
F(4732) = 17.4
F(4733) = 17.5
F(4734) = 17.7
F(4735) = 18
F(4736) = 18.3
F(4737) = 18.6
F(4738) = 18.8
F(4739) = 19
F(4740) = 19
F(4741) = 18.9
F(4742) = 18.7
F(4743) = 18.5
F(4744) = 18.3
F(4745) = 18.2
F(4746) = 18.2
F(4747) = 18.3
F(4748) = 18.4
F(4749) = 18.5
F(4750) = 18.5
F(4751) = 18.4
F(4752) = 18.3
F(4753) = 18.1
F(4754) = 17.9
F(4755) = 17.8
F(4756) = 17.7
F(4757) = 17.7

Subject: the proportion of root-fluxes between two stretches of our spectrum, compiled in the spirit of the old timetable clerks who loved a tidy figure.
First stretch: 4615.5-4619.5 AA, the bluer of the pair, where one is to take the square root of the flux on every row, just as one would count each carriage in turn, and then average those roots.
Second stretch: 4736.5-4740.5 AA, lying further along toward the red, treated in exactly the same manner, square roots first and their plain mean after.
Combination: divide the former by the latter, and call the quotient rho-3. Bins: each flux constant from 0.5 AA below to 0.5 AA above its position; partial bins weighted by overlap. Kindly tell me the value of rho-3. 0.98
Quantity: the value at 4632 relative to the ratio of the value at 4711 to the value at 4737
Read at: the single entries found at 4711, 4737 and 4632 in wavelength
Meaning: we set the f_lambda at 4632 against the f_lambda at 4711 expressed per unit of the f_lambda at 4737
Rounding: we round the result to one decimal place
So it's 19.7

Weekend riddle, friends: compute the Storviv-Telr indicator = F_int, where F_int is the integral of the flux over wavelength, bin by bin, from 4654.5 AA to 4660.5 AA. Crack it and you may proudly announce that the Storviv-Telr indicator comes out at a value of 113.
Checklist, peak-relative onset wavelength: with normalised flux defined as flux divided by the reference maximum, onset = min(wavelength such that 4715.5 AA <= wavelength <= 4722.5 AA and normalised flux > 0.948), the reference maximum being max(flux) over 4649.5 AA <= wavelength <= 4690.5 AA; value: 4718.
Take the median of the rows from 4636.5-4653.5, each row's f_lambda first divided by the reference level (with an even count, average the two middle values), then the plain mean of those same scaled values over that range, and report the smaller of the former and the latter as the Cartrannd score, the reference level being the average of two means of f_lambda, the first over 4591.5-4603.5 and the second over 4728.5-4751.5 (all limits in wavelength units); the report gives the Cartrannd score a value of 0.99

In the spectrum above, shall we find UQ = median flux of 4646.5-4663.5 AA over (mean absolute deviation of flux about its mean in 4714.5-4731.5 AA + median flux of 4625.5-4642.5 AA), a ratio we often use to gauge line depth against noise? 0.98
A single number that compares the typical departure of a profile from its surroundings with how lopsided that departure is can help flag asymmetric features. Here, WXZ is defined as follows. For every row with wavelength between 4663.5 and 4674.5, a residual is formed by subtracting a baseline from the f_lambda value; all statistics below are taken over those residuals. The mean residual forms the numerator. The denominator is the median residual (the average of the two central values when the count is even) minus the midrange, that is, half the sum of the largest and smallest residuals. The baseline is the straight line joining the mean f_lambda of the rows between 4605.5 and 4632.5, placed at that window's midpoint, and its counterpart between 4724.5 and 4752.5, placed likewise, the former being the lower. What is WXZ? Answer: 2.9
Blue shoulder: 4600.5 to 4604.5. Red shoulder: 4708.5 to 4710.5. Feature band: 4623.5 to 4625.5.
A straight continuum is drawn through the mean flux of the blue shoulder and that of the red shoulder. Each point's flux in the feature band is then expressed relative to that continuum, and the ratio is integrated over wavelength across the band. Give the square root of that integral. 1.43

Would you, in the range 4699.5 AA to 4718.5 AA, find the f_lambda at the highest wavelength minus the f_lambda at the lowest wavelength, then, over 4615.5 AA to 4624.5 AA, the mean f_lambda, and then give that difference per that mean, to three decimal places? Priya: 0.017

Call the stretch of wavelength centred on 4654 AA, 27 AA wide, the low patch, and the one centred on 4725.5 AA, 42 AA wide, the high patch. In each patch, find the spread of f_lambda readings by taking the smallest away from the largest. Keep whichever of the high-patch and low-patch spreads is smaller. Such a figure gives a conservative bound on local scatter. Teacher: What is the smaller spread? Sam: 1.5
